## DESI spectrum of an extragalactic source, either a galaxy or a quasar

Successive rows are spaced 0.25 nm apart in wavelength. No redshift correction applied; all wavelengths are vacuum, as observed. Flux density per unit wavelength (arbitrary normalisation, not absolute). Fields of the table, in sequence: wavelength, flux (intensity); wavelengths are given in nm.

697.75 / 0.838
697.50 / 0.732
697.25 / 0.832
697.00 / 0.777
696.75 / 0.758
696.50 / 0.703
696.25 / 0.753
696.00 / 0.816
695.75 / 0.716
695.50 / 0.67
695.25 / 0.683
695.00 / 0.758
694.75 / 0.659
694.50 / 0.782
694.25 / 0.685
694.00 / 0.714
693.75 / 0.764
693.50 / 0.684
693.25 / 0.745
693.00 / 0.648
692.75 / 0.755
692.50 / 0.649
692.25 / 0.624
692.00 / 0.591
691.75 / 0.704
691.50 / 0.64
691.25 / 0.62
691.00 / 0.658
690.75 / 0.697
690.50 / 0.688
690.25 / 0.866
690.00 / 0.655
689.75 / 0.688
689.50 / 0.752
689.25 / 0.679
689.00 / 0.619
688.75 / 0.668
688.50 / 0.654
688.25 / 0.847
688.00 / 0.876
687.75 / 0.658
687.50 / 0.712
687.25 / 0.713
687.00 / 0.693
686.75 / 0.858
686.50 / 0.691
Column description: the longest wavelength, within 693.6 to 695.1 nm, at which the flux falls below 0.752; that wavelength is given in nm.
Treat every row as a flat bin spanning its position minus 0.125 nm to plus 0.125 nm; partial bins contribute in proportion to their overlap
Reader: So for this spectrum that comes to 694.75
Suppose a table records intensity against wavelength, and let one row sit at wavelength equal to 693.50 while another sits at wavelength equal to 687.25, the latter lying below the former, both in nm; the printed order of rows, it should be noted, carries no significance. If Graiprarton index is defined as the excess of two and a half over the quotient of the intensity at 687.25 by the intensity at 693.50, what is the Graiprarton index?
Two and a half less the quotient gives 1.46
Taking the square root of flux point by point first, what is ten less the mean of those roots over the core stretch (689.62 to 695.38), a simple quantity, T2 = 9.168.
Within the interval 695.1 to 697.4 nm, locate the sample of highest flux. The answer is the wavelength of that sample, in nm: 697.25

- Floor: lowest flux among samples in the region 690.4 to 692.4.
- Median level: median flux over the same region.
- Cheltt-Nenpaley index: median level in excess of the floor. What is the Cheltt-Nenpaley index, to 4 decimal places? 0.0580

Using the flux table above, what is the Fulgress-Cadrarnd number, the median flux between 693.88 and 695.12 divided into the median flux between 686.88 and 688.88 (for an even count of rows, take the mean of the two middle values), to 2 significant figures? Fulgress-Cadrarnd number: 0.98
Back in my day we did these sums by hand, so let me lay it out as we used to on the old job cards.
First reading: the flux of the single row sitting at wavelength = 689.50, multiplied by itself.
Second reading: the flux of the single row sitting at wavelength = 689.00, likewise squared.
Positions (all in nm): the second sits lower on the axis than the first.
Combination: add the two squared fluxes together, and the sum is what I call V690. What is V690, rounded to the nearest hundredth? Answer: 0.95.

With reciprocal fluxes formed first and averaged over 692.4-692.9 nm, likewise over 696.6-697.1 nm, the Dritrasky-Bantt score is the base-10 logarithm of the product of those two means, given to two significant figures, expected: 0.27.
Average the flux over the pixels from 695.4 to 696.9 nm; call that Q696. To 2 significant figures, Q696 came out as 0.74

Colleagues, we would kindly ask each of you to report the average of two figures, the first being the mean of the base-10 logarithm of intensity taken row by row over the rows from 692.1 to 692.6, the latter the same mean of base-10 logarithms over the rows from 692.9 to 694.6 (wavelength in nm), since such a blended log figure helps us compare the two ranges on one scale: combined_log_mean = -0.17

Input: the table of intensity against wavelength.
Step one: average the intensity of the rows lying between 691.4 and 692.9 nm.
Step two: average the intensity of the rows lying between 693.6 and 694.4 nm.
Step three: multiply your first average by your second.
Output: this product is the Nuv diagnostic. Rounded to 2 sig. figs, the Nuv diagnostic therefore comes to 0.48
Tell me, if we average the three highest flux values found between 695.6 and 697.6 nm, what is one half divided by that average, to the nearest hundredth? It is 0.62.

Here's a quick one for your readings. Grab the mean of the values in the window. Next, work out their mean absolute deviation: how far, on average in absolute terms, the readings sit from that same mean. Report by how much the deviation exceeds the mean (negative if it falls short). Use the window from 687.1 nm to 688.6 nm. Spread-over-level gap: -0.665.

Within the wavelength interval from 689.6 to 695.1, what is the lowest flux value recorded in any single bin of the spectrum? 0.591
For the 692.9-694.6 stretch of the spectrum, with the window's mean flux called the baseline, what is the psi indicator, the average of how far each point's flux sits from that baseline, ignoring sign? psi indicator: 0.040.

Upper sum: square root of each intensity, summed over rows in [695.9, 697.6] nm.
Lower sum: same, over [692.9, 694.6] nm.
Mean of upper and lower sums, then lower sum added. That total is 12.0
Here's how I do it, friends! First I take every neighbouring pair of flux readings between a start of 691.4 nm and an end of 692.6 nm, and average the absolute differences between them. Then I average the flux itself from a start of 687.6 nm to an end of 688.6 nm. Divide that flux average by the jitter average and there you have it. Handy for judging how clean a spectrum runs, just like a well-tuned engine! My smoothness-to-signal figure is 12.9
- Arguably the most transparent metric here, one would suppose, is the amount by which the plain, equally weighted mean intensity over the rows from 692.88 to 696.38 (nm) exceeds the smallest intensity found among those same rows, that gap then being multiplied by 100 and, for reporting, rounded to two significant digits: 7.2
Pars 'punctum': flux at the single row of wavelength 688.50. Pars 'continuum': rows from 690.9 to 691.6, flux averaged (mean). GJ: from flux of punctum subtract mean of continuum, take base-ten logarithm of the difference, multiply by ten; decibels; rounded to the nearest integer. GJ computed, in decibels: -18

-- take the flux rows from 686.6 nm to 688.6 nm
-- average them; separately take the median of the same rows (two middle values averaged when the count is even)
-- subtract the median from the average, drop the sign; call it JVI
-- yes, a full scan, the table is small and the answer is 0.039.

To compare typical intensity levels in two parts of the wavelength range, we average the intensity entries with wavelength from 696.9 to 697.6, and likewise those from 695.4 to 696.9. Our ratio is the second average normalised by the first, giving 0.94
